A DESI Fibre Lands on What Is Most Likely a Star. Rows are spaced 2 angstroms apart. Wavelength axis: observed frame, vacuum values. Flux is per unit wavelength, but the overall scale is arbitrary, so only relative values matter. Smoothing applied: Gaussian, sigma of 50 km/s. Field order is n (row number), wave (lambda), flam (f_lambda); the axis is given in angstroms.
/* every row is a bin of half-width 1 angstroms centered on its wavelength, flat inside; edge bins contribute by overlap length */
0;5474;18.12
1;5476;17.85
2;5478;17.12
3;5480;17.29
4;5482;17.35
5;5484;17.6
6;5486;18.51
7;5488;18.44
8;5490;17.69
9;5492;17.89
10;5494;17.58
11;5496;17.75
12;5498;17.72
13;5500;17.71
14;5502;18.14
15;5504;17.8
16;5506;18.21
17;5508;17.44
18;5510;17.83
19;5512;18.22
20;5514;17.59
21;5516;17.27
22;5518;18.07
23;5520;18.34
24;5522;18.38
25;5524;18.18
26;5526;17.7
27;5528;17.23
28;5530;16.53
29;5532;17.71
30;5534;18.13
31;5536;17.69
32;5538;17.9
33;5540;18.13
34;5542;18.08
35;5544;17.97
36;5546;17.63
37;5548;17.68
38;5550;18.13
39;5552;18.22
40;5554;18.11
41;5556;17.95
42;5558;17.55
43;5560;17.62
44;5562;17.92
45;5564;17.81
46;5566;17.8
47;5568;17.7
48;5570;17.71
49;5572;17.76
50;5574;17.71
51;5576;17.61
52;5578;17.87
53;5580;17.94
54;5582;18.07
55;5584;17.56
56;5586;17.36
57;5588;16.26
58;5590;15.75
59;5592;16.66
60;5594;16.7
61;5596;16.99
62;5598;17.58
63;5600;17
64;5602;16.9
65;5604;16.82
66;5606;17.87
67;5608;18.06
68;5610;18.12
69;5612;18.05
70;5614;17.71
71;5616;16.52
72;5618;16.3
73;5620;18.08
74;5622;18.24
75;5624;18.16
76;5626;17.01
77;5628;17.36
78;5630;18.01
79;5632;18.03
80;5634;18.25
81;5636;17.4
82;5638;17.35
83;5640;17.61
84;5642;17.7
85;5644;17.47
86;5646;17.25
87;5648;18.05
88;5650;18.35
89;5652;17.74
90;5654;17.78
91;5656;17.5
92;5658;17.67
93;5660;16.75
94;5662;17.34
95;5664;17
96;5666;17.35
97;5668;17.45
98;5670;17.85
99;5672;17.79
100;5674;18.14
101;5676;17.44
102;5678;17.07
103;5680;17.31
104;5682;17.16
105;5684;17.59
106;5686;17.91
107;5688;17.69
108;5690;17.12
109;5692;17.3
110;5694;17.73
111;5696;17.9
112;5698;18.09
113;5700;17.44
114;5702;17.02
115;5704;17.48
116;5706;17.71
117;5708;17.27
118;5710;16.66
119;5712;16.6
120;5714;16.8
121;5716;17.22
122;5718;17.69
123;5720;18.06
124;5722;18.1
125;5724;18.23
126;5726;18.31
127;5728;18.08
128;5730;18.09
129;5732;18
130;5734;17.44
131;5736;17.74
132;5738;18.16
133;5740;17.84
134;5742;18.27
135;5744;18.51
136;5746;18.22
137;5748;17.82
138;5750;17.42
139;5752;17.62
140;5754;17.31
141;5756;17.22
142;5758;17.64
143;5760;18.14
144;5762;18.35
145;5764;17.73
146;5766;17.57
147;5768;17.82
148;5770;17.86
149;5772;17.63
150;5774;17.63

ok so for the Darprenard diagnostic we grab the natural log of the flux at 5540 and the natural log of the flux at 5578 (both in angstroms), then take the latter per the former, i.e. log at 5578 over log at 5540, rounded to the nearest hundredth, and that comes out 1.00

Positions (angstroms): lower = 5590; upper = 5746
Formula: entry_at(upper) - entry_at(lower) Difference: 2.5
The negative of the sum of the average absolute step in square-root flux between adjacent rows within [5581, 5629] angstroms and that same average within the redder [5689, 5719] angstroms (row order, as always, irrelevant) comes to -0.10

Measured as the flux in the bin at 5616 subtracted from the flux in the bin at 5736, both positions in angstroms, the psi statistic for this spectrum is 1.2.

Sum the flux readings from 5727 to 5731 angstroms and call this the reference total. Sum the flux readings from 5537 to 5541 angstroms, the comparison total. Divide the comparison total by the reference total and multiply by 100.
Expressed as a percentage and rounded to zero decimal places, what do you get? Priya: 100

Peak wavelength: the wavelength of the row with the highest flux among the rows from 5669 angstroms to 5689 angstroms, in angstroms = 5674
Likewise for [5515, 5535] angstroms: 5522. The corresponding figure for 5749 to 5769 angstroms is 5762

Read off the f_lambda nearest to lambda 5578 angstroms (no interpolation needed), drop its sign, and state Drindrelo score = 17.9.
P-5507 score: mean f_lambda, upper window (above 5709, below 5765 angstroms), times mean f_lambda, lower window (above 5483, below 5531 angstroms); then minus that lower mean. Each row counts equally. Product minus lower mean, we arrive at 299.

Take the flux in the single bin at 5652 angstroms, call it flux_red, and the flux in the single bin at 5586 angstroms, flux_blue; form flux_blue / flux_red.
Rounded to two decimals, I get 0.98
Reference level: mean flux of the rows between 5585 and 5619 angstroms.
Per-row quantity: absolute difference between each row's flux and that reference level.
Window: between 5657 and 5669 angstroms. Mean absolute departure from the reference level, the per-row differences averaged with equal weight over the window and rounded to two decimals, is 0.31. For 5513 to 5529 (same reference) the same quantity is 0.75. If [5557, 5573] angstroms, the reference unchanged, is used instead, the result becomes 0.64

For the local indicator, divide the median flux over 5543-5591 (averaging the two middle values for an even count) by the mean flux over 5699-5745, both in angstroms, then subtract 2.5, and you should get -1.50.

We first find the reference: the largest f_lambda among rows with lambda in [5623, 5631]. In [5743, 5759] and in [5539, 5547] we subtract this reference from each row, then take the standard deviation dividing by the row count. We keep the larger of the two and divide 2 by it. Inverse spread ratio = 4.8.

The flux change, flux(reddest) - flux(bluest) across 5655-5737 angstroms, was 0.2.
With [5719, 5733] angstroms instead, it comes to -0.1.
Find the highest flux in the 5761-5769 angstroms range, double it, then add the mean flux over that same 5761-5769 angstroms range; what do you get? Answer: 54.6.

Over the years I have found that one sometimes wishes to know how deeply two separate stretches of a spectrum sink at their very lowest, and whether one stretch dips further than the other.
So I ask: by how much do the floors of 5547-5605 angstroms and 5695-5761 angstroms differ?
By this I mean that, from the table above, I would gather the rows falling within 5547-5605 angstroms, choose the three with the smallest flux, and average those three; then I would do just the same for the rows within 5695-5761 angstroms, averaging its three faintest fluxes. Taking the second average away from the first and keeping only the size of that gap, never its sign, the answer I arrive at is 0.46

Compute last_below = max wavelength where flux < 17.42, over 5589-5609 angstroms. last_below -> 5604 angstroms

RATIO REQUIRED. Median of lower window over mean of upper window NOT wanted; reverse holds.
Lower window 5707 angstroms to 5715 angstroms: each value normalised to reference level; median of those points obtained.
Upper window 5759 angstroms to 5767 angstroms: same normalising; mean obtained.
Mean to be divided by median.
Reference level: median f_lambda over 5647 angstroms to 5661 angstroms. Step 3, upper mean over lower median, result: 1.07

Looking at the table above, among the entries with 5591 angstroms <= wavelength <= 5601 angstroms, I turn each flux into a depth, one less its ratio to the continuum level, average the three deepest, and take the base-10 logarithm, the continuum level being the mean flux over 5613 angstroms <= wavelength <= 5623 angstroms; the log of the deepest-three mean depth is -1.5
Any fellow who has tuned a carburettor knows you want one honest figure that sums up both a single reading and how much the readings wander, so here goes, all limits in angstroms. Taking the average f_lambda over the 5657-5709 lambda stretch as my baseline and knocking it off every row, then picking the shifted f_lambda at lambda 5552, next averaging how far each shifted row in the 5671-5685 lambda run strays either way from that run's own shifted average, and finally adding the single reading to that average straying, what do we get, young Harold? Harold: 1.0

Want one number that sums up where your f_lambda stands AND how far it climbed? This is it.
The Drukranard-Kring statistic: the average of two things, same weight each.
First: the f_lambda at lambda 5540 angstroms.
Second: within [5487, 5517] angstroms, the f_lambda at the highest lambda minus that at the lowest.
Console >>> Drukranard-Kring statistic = 8.48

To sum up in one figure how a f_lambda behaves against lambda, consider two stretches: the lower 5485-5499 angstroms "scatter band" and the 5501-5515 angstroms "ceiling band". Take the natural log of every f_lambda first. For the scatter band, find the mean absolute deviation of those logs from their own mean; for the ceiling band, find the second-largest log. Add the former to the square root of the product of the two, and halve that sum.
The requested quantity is 0.12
